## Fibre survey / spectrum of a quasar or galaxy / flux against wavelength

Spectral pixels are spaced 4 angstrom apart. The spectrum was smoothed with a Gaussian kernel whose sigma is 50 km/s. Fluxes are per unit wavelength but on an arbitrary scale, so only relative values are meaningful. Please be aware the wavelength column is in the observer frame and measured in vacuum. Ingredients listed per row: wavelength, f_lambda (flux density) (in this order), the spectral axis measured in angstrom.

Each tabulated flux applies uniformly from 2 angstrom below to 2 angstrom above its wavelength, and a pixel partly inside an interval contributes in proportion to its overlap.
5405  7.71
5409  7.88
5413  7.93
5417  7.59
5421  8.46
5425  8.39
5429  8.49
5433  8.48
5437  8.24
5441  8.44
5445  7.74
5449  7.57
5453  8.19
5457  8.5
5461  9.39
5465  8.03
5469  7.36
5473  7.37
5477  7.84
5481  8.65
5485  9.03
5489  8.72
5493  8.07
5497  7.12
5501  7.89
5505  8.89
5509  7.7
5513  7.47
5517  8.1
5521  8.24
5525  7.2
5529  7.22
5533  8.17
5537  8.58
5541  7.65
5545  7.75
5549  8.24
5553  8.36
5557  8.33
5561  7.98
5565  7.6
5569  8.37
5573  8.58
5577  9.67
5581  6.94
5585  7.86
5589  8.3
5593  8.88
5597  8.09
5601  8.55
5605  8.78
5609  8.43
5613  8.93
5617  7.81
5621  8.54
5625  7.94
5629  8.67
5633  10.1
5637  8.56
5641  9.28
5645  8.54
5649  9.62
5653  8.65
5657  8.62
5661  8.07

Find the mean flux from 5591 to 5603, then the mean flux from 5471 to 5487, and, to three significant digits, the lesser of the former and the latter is 8.22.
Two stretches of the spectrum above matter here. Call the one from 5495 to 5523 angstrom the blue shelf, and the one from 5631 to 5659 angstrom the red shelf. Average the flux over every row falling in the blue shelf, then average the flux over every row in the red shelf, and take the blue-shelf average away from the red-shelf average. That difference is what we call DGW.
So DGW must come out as 1.1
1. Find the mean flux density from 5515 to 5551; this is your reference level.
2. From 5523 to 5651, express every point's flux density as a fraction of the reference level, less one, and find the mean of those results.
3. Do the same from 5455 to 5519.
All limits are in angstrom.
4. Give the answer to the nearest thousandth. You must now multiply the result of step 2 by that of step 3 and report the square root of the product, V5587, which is 0.041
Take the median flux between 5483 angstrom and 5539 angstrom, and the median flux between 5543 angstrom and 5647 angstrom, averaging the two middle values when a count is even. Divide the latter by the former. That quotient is 1.04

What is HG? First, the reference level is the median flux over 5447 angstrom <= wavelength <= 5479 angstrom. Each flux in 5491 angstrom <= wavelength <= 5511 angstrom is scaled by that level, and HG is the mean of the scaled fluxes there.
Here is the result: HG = 1.00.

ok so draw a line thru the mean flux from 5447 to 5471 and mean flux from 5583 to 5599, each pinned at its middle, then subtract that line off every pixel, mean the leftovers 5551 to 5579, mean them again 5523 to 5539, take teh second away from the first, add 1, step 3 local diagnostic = 1.59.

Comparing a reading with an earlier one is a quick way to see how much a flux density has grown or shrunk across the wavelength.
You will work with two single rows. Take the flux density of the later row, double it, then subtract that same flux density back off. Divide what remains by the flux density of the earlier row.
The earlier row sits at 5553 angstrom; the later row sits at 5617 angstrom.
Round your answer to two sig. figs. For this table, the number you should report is 0.93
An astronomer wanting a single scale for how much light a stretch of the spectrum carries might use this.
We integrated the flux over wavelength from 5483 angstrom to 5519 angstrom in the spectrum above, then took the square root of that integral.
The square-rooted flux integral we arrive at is 17.1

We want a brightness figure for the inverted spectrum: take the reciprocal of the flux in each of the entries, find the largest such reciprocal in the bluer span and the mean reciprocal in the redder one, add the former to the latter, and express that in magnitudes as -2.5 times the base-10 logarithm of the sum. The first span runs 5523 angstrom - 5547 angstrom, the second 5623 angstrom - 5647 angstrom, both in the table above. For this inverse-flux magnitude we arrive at 1.49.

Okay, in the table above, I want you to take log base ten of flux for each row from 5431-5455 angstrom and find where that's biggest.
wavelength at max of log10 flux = 5433 angstrom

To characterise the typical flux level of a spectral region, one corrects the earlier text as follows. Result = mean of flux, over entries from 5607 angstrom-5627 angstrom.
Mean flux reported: 8.33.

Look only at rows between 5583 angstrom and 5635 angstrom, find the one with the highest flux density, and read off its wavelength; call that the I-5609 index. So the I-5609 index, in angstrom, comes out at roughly 5633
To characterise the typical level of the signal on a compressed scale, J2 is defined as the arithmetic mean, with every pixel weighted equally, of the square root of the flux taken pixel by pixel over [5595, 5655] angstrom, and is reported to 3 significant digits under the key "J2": 2.95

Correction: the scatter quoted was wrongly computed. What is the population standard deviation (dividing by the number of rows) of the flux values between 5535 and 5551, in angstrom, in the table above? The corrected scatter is 0.4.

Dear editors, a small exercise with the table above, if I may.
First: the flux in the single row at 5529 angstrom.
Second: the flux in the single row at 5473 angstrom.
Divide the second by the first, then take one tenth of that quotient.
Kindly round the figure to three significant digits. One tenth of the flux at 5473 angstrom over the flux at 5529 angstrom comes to 0.102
